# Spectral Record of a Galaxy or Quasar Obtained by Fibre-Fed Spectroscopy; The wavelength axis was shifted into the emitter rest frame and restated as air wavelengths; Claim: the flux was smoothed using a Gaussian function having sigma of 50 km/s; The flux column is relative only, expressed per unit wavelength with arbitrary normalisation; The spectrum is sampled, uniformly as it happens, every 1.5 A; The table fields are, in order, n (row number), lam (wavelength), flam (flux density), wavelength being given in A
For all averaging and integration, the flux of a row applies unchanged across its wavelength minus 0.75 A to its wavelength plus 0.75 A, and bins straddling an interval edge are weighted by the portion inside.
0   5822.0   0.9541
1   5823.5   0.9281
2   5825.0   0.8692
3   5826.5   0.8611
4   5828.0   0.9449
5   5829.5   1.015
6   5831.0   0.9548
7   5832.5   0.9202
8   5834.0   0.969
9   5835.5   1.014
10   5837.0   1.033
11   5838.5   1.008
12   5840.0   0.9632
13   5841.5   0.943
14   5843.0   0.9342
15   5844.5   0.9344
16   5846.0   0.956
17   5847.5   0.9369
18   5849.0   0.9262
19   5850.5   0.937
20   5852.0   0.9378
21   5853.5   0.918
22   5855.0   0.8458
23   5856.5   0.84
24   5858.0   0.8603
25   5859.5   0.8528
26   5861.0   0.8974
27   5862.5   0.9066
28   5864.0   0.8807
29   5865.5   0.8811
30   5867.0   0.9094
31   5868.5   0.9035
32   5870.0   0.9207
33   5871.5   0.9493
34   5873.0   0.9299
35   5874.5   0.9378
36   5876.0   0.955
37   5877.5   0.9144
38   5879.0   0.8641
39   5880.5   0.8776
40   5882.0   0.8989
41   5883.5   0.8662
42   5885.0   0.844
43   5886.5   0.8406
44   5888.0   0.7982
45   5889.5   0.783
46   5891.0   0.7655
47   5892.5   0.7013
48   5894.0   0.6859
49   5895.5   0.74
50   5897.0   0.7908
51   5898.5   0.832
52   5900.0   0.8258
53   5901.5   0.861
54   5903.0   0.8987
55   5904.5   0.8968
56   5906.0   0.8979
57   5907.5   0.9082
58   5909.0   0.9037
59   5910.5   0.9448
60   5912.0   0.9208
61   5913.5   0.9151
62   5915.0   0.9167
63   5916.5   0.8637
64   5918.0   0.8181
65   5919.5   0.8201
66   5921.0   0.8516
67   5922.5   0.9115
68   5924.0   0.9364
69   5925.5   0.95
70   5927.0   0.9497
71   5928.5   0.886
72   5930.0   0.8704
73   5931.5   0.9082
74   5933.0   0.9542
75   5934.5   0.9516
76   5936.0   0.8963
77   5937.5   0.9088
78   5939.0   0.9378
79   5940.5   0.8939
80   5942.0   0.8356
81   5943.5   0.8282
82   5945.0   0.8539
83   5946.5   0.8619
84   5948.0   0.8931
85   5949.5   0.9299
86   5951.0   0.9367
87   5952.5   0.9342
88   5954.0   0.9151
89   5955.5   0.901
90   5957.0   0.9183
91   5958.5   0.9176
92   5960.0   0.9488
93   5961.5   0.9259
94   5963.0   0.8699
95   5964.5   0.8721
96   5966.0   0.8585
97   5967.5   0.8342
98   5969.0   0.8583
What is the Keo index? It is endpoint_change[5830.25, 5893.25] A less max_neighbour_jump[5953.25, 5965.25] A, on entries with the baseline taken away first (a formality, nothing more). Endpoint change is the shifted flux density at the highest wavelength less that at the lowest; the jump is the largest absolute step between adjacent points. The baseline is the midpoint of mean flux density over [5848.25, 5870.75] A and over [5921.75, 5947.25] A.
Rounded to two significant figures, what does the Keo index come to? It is -0.31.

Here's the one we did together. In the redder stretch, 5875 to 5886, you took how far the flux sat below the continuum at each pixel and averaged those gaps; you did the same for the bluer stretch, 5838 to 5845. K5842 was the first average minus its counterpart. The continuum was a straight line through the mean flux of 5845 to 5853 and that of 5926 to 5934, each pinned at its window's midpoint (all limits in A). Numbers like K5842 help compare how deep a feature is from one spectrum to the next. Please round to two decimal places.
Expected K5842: 0.06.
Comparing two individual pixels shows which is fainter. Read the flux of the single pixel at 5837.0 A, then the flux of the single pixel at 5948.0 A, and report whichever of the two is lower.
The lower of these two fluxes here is 0.893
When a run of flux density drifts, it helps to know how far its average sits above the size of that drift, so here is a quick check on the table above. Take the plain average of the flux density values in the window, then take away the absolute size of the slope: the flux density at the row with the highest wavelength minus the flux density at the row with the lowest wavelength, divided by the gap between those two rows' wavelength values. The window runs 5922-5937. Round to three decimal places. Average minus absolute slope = 0.920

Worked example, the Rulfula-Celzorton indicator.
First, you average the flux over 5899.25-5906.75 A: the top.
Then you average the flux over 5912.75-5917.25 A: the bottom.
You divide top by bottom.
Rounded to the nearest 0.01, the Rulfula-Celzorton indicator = 0.98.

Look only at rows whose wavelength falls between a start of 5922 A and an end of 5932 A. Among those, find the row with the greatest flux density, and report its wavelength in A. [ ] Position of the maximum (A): 5925.5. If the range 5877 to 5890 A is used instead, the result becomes 5877.5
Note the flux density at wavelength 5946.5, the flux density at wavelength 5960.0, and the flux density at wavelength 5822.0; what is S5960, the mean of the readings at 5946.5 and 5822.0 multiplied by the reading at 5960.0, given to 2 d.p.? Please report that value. 0.86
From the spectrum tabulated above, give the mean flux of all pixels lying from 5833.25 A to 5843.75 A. 0.98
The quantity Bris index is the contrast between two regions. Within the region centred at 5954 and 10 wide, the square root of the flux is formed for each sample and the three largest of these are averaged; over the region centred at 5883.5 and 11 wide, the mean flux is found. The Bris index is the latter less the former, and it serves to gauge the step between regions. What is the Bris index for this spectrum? -0.11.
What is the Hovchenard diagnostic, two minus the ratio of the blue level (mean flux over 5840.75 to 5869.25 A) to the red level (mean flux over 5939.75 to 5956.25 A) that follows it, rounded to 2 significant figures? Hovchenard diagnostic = 0.98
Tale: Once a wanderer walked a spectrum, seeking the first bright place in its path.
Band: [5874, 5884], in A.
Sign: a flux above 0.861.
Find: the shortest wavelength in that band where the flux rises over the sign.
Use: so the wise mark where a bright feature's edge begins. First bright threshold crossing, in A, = 5874.5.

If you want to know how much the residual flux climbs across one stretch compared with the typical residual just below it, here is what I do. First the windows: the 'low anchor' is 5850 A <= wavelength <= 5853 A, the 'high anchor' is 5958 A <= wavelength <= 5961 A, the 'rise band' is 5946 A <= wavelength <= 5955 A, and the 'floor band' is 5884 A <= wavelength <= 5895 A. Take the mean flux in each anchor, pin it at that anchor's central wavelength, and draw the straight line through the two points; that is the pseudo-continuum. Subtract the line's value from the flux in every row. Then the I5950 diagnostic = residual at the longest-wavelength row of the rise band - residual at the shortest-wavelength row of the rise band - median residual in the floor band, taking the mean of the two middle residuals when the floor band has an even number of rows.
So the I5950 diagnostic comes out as 0.21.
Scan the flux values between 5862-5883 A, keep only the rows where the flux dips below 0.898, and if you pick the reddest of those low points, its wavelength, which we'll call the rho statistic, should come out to 5880.5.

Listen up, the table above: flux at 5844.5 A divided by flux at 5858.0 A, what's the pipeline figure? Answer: 1.09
